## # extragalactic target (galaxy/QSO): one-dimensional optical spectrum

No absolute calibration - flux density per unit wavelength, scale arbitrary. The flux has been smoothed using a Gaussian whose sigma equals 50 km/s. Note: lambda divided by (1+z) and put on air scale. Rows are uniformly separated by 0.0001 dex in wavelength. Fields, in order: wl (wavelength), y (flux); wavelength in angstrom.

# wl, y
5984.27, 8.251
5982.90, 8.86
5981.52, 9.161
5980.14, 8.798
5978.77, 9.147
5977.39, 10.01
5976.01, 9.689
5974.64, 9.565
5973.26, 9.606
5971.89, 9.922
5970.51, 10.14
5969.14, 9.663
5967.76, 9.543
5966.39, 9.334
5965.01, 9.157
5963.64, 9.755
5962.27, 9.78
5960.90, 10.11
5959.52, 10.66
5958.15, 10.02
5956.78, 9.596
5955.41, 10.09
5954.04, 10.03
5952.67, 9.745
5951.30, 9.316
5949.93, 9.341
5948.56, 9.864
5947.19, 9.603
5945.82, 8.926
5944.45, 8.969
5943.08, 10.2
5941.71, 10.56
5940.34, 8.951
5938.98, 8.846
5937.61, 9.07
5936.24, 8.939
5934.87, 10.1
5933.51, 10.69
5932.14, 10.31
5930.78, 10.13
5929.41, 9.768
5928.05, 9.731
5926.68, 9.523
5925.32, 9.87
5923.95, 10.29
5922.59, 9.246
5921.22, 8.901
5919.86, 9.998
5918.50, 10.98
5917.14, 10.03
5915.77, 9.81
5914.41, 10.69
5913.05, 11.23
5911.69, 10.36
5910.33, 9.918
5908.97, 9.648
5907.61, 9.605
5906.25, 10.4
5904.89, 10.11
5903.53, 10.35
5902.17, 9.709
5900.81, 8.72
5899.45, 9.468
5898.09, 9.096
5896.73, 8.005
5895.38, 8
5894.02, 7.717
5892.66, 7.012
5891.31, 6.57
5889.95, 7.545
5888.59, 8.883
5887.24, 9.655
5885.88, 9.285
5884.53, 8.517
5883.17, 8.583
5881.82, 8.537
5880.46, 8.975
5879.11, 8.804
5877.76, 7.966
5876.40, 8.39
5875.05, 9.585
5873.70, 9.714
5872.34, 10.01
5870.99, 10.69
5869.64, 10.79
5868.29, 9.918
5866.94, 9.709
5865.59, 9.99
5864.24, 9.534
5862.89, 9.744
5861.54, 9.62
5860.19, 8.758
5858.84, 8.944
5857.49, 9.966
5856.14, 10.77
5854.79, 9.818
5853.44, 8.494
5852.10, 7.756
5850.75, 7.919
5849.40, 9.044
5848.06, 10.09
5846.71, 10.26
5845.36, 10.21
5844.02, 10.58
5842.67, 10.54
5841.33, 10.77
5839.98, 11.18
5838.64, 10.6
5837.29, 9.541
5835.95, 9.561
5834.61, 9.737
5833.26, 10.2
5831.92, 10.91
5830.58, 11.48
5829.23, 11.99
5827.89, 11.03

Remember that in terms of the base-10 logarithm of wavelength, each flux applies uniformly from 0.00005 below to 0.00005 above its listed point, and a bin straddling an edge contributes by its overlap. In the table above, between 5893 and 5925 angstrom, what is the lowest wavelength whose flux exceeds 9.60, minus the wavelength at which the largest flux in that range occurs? -10.9 angstrom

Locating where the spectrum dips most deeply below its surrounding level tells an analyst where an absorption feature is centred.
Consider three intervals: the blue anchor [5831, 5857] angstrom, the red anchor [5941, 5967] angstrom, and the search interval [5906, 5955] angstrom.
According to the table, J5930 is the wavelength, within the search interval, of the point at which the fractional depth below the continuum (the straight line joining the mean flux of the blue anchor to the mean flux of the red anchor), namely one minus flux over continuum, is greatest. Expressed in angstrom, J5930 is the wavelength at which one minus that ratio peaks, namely 5938.98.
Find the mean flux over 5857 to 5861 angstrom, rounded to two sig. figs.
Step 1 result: 9.2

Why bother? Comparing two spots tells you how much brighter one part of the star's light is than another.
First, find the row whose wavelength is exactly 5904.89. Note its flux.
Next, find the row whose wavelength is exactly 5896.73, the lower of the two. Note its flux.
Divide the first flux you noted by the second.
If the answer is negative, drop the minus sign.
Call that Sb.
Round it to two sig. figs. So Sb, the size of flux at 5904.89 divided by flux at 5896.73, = 1.3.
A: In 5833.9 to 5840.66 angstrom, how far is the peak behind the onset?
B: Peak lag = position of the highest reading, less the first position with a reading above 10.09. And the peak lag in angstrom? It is 1.3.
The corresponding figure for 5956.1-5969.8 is 0.0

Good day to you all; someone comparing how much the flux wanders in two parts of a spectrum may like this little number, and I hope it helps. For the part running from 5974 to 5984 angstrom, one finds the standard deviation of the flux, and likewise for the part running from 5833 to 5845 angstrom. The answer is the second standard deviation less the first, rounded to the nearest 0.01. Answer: 0.13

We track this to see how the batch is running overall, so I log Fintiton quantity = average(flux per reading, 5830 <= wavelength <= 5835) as 10.6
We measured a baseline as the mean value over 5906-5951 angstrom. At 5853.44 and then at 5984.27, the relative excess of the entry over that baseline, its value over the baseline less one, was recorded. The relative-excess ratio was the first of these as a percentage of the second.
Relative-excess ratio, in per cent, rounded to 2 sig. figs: 85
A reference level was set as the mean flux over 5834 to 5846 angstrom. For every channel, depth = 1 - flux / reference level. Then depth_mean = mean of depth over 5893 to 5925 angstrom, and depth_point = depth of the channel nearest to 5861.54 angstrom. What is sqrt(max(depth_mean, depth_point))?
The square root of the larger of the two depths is 0.26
